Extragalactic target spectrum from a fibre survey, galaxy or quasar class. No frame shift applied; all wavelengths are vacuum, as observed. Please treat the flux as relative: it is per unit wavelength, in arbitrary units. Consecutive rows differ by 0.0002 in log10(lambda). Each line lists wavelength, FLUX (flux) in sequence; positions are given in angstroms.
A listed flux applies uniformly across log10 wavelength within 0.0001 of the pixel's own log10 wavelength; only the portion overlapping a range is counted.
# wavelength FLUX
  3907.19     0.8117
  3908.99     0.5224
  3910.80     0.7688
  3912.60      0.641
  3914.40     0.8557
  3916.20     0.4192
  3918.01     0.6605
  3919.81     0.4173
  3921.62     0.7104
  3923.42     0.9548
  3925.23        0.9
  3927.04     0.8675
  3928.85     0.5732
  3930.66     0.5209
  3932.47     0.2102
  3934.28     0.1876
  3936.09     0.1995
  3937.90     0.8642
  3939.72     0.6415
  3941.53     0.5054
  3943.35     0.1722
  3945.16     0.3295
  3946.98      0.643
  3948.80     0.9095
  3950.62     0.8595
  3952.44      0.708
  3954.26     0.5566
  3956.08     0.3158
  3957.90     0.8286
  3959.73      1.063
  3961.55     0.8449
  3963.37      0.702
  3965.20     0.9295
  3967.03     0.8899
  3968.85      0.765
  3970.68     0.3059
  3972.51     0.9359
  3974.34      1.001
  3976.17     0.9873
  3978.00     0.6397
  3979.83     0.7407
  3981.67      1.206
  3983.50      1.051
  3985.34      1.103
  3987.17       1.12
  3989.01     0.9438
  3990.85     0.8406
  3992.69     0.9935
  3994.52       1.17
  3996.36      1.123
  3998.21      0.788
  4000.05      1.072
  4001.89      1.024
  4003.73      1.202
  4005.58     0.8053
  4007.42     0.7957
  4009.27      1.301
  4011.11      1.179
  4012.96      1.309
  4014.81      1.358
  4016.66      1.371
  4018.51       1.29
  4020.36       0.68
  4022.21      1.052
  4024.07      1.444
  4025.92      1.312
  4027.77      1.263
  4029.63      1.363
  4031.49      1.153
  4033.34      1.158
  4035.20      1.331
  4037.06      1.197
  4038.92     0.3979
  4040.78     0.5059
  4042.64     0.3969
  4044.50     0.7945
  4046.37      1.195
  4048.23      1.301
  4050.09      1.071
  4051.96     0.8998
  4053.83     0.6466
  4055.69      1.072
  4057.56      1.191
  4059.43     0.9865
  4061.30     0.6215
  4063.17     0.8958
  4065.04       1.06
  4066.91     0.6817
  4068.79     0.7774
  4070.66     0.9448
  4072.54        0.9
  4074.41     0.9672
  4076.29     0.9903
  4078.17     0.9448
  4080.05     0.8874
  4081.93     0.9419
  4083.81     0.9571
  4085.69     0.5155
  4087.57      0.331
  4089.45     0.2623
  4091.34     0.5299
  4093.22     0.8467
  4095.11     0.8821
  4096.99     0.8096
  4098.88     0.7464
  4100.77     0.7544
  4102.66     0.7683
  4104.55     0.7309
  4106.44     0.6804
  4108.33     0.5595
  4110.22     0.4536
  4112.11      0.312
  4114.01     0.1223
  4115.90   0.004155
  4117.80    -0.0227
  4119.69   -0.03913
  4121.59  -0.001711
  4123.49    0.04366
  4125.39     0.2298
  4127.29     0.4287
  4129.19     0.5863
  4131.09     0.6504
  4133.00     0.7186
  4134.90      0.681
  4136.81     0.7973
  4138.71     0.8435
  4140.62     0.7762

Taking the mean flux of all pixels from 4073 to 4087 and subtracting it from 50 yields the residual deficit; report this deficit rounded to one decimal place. 49.1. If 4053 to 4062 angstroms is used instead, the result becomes 49.1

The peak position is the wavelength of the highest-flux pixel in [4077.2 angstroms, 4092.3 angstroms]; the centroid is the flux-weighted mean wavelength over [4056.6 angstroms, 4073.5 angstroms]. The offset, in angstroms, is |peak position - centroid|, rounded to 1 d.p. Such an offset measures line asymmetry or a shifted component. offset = 19.0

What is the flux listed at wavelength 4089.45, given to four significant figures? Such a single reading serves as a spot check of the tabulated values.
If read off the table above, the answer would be 0.2623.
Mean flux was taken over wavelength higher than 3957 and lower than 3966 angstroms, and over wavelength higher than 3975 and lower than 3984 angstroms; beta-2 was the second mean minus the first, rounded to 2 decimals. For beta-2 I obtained 0.05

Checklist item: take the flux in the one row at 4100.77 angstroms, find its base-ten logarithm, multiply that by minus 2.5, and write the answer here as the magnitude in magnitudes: 0.3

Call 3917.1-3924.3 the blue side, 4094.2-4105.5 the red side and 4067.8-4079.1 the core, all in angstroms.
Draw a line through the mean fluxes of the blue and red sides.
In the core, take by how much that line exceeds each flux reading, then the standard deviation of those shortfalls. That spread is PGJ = 0.07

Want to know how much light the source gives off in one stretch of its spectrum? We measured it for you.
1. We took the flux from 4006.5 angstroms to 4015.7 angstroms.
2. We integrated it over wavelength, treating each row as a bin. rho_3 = 11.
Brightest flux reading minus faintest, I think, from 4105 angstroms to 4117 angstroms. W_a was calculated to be 0.68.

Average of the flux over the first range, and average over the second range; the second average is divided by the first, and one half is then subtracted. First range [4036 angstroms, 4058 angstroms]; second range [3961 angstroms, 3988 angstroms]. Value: 0.5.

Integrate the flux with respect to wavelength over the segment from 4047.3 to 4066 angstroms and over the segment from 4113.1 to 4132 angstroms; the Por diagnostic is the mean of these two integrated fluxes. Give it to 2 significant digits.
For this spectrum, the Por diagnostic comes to 11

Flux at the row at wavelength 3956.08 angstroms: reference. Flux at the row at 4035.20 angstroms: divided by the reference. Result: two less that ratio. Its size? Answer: -2.2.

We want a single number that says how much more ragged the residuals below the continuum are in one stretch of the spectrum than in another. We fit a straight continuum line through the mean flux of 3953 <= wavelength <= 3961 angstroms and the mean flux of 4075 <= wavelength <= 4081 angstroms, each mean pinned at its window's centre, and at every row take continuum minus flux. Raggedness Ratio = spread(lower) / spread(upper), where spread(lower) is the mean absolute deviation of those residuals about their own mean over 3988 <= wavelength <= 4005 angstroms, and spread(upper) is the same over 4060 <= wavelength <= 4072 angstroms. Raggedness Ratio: 0.78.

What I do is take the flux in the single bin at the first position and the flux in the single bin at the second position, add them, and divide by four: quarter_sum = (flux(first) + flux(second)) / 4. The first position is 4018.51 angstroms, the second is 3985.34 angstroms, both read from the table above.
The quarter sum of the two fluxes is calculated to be 0.60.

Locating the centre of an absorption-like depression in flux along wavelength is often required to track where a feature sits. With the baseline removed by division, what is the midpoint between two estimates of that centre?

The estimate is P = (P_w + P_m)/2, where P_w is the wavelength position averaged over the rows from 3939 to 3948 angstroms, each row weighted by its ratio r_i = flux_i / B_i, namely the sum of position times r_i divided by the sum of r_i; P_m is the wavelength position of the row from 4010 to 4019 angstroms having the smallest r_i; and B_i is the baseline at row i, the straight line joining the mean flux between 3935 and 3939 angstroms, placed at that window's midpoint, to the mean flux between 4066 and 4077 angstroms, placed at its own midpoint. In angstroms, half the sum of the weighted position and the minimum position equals 3977.1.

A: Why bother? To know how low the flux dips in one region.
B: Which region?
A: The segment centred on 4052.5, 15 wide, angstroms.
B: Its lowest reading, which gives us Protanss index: 0.6466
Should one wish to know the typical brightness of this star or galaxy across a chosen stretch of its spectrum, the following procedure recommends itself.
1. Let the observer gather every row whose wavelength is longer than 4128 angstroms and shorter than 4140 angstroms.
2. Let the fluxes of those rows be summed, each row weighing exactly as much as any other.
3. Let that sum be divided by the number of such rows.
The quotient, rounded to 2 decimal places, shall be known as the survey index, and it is 0.71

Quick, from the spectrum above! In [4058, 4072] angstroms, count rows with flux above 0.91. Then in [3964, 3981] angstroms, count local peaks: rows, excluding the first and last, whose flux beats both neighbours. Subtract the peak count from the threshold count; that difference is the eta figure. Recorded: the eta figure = 2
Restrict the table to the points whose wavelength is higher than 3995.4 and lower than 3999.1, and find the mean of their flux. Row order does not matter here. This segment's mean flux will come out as 0.96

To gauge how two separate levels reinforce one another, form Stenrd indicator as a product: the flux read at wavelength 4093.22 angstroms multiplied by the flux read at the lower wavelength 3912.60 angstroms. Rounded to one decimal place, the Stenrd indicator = 0.5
